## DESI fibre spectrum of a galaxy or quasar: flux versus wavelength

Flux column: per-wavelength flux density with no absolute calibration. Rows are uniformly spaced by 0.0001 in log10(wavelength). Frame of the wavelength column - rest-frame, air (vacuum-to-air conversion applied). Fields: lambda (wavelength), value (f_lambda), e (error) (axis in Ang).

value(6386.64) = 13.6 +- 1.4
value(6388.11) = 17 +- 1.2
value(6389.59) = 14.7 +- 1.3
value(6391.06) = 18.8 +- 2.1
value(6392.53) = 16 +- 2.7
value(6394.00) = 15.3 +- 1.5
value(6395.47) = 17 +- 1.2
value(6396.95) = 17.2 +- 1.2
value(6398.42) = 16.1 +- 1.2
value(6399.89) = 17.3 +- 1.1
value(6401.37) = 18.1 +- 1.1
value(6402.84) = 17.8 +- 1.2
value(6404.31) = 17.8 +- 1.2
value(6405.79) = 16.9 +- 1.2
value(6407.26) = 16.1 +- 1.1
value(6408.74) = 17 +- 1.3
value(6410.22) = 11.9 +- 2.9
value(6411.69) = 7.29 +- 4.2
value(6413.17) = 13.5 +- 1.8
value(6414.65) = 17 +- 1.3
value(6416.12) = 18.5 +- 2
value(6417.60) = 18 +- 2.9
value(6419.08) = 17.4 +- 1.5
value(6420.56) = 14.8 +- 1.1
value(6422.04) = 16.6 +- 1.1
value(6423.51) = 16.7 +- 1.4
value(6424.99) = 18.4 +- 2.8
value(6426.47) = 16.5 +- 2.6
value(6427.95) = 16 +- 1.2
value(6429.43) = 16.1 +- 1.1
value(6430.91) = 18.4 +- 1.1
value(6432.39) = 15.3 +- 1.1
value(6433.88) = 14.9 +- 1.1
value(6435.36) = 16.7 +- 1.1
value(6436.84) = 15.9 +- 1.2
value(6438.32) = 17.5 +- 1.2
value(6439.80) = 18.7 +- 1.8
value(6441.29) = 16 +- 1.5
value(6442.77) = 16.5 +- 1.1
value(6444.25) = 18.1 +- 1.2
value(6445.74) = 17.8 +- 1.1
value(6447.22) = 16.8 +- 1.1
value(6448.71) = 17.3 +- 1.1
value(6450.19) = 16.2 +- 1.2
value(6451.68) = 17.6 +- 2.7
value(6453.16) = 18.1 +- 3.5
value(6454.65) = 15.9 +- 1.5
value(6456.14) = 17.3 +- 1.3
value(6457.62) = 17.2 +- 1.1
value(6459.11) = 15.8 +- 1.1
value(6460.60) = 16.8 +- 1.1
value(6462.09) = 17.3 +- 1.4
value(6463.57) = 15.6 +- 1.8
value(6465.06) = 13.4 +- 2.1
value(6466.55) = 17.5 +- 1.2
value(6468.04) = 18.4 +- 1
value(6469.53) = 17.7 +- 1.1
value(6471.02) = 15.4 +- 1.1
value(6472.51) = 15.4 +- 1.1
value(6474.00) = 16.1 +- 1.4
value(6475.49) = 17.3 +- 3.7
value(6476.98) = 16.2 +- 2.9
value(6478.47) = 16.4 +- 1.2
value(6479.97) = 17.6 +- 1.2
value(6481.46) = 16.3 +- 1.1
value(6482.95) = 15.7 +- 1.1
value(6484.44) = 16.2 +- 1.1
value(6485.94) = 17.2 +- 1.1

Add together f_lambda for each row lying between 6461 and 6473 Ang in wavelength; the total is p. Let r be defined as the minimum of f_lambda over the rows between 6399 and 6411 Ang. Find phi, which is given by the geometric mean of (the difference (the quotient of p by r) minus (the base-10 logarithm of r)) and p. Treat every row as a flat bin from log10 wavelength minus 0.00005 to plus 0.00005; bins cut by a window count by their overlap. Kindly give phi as 36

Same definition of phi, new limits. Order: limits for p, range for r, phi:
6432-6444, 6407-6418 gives 48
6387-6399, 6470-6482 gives 31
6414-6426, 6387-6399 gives 34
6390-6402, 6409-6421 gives 49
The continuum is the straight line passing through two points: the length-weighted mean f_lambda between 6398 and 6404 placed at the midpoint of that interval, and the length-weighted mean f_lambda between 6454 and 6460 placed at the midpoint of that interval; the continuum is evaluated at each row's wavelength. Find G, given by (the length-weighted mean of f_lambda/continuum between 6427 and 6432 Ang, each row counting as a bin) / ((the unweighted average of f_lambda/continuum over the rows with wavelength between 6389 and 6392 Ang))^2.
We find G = 1.09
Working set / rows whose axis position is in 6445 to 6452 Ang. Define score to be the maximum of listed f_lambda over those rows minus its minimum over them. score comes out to 1.6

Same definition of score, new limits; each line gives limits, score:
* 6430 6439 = 3.5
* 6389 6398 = 4.1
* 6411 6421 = 11.2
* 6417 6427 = 3.6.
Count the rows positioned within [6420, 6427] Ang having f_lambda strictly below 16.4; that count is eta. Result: 1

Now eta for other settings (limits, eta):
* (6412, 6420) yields 1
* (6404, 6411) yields 2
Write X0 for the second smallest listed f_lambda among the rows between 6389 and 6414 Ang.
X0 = 11.9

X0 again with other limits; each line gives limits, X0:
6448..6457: 16.2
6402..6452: 11.9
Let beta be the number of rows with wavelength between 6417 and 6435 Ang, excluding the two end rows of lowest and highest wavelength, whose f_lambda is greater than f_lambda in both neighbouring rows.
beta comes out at 2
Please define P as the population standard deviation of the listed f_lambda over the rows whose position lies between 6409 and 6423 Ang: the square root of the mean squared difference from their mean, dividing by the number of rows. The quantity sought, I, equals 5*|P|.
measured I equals 17.1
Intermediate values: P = 3.4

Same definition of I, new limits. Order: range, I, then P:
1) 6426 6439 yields 5.1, 1.0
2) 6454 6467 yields 6.2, 1.2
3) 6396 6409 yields 3.4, 0.7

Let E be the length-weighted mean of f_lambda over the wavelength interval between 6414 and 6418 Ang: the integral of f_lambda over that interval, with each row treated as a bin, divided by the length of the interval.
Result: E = 17.9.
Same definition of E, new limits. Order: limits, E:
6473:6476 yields 16.6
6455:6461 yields 16.7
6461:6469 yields 16.5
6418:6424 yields 16.5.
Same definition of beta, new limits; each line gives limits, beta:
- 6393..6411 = 3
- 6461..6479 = 2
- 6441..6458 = 4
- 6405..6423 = 2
